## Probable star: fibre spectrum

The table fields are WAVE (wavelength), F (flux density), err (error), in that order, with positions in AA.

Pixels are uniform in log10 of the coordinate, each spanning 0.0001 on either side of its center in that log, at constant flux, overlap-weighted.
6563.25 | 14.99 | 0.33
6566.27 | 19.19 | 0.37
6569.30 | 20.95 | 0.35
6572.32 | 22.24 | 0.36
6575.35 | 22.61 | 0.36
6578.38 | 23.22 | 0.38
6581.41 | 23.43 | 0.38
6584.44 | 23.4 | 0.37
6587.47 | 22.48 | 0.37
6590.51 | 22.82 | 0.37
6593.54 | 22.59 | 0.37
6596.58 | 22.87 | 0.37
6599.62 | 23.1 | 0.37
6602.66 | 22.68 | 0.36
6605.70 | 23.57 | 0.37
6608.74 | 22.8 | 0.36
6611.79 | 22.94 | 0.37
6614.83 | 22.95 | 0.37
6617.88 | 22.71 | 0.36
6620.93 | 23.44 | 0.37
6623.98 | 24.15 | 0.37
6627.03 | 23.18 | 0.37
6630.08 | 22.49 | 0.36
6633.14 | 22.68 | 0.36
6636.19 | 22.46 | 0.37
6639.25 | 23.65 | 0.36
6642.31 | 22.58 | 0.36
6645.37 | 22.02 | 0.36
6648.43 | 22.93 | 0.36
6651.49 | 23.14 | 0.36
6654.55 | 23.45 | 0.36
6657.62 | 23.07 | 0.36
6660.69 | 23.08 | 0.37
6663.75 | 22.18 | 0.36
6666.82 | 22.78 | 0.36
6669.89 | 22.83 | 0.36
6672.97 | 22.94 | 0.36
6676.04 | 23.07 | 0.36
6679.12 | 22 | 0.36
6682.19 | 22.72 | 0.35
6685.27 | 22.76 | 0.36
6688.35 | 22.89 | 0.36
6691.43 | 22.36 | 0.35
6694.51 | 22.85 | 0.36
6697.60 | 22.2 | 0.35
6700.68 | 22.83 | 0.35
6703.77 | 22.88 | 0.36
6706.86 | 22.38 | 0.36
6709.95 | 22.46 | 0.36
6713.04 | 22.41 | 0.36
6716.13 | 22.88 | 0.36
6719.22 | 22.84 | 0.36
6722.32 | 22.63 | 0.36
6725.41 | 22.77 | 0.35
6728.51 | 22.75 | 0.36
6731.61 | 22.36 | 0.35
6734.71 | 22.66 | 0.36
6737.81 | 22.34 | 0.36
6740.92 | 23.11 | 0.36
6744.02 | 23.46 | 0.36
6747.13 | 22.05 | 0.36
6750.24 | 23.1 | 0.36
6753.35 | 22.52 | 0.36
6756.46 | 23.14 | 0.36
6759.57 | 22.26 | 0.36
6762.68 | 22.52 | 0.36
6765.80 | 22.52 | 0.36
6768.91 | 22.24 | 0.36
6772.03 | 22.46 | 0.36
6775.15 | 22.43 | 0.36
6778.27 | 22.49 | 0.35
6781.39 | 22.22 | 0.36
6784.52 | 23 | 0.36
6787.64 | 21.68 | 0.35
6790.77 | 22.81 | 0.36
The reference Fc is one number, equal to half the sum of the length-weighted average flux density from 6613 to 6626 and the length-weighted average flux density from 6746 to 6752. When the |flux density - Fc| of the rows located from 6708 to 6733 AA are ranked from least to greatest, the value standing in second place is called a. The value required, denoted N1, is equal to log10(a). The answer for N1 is -0.96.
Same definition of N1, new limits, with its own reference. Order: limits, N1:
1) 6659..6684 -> -0.92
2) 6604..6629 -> -1.97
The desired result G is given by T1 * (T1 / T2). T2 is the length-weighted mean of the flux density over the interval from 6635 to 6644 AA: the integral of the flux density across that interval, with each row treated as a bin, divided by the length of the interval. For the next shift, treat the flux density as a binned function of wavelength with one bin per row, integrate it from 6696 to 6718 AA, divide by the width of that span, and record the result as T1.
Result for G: 22.3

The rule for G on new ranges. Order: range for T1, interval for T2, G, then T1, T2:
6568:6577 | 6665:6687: 21.3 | 22.0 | 22.7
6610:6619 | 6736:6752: 22.9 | 22.9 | 22.8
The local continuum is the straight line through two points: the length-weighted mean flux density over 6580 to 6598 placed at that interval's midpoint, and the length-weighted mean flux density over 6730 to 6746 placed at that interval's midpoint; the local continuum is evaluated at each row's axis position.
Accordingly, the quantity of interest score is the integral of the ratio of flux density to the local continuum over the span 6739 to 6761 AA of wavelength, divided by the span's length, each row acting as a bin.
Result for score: 1.002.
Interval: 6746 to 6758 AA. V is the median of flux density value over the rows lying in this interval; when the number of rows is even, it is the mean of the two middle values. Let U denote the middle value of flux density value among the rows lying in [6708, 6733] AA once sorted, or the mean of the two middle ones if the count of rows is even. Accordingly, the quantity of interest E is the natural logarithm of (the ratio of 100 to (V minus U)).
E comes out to 6.7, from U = 22.7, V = 22.8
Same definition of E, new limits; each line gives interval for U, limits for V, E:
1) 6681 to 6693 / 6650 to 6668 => 5.7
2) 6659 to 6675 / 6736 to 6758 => 5.9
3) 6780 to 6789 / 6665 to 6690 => 5.1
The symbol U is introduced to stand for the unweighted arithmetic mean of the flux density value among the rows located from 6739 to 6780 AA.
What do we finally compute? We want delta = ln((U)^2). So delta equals 6.24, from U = 22.64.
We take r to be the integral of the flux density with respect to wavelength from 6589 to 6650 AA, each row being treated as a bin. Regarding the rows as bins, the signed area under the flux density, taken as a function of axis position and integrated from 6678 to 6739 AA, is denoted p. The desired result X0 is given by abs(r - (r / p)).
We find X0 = 1398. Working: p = 1379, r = 1399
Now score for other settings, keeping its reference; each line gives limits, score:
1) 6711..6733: 0.995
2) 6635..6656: 1.001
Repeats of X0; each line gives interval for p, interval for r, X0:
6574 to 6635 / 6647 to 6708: 1388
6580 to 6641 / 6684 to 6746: 1406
